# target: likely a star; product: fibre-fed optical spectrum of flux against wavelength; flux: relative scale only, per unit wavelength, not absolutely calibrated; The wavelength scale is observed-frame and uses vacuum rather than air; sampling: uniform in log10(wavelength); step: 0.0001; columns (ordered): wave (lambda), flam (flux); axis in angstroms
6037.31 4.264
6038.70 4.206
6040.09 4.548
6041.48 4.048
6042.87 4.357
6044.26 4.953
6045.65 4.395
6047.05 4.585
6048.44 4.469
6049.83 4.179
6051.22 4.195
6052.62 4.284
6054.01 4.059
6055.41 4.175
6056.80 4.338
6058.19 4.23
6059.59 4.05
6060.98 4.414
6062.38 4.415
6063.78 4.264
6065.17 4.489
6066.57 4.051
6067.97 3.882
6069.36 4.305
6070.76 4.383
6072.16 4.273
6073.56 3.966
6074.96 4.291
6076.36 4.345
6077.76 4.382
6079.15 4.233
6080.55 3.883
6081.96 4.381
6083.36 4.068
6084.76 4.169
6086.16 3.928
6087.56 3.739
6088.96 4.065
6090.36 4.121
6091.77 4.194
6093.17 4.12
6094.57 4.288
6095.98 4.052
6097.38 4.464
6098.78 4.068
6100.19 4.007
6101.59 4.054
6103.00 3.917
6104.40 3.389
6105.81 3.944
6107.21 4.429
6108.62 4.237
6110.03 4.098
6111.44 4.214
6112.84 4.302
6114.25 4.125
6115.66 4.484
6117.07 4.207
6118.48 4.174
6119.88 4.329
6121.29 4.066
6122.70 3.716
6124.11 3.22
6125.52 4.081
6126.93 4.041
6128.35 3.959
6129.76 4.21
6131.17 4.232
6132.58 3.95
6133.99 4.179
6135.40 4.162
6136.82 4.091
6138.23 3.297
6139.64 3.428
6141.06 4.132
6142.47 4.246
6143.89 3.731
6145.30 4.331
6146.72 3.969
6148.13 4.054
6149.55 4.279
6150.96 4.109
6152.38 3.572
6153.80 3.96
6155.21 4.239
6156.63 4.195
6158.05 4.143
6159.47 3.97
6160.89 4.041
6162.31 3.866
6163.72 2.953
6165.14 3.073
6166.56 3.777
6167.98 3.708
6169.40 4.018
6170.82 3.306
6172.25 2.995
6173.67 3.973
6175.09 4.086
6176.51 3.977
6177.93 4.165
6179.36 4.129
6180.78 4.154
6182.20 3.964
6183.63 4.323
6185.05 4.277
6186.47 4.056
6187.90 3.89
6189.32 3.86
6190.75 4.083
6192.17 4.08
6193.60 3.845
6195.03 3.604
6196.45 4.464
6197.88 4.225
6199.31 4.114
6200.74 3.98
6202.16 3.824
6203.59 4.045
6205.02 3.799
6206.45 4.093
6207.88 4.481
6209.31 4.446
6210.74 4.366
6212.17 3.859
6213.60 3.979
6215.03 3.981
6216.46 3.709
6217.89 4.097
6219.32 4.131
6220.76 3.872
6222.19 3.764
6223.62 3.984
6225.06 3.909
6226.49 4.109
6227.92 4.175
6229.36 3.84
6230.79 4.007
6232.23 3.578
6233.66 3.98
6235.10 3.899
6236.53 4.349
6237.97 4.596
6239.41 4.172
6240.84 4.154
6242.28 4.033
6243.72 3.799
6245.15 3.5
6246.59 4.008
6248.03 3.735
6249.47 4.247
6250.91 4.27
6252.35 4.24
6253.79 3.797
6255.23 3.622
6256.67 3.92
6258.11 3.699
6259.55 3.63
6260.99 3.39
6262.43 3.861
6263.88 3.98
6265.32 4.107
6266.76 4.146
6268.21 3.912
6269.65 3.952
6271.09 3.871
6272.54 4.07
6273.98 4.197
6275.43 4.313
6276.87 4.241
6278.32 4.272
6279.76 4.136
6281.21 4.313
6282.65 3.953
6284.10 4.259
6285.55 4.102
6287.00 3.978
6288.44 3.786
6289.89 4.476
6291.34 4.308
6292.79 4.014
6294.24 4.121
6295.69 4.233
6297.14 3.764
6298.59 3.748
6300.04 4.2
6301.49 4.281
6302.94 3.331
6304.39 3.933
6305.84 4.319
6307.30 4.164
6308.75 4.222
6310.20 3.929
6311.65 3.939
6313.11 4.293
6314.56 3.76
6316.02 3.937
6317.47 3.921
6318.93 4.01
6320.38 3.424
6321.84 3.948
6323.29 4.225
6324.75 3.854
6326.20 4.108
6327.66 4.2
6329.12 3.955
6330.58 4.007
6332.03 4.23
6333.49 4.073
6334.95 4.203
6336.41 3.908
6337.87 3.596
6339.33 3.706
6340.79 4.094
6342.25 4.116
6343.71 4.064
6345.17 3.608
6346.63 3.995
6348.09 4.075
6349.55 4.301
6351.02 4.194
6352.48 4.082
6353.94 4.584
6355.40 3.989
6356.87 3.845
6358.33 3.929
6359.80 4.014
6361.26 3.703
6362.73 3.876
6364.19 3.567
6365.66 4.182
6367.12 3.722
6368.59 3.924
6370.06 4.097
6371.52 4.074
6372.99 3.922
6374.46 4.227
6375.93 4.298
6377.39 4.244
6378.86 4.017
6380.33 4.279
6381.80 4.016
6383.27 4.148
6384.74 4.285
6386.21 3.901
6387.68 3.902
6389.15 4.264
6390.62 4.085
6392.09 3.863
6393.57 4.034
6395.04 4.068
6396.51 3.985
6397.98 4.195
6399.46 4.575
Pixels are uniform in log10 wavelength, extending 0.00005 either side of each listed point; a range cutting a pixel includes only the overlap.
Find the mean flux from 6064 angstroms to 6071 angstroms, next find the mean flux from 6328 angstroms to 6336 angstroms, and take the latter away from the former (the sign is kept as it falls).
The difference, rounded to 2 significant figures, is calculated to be 0.13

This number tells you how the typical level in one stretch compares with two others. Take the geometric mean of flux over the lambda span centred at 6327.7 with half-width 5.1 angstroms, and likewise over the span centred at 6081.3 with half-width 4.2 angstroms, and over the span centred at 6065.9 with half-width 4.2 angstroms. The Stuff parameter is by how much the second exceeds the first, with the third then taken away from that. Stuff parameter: -4.13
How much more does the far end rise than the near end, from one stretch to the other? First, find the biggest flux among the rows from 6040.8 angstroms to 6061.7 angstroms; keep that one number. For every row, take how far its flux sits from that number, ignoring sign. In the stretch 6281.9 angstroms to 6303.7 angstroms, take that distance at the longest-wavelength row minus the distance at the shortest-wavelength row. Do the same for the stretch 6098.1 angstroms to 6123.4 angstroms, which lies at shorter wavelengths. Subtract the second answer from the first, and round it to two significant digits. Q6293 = 0.27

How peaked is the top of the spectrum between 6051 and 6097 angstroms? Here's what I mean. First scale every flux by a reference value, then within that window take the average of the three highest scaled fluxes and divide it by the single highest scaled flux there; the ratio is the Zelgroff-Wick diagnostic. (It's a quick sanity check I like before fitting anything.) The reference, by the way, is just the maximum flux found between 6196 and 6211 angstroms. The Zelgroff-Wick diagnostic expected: 0.989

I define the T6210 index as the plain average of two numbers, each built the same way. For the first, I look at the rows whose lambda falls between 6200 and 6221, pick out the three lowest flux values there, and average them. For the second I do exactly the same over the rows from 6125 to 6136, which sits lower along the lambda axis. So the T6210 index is 3.88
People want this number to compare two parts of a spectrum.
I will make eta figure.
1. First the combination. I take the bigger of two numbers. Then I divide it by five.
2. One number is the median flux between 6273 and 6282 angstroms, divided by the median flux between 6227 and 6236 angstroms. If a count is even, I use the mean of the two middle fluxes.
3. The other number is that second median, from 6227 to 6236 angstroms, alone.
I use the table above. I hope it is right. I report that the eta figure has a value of 0.79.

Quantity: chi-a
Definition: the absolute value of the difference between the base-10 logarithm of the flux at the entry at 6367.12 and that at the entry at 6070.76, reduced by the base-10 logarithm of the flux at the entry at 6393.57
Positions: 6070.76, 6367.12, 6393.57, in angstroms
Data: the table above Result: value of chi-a -0.535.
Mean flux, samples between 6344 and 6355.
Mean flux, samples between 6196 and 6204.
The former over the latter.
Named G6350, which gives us 1.00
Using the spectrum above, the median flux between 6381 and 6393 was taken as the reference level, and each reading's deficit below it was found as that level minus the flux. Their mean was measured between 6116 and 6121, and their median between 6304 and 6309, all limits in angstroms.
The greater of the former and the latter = -0.14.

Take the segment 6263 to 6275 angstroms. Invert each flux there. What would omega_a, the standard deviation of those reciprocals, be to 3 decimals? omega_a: 0.007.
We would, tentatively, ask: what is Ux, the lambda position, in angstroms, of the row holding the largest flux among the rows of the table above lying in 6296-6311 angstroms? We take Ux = 6305.84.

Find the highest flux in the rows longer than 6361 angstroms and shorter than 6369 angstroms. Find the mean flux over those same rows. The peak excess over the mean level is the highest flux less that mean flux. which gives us 0.35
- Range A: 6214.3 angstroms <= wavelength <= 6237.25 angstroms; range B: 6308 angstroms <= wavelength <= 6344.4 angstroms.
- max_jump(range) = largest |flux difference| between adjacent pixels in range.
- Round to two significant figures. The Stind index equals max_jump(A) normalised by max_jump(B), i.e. 0.77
